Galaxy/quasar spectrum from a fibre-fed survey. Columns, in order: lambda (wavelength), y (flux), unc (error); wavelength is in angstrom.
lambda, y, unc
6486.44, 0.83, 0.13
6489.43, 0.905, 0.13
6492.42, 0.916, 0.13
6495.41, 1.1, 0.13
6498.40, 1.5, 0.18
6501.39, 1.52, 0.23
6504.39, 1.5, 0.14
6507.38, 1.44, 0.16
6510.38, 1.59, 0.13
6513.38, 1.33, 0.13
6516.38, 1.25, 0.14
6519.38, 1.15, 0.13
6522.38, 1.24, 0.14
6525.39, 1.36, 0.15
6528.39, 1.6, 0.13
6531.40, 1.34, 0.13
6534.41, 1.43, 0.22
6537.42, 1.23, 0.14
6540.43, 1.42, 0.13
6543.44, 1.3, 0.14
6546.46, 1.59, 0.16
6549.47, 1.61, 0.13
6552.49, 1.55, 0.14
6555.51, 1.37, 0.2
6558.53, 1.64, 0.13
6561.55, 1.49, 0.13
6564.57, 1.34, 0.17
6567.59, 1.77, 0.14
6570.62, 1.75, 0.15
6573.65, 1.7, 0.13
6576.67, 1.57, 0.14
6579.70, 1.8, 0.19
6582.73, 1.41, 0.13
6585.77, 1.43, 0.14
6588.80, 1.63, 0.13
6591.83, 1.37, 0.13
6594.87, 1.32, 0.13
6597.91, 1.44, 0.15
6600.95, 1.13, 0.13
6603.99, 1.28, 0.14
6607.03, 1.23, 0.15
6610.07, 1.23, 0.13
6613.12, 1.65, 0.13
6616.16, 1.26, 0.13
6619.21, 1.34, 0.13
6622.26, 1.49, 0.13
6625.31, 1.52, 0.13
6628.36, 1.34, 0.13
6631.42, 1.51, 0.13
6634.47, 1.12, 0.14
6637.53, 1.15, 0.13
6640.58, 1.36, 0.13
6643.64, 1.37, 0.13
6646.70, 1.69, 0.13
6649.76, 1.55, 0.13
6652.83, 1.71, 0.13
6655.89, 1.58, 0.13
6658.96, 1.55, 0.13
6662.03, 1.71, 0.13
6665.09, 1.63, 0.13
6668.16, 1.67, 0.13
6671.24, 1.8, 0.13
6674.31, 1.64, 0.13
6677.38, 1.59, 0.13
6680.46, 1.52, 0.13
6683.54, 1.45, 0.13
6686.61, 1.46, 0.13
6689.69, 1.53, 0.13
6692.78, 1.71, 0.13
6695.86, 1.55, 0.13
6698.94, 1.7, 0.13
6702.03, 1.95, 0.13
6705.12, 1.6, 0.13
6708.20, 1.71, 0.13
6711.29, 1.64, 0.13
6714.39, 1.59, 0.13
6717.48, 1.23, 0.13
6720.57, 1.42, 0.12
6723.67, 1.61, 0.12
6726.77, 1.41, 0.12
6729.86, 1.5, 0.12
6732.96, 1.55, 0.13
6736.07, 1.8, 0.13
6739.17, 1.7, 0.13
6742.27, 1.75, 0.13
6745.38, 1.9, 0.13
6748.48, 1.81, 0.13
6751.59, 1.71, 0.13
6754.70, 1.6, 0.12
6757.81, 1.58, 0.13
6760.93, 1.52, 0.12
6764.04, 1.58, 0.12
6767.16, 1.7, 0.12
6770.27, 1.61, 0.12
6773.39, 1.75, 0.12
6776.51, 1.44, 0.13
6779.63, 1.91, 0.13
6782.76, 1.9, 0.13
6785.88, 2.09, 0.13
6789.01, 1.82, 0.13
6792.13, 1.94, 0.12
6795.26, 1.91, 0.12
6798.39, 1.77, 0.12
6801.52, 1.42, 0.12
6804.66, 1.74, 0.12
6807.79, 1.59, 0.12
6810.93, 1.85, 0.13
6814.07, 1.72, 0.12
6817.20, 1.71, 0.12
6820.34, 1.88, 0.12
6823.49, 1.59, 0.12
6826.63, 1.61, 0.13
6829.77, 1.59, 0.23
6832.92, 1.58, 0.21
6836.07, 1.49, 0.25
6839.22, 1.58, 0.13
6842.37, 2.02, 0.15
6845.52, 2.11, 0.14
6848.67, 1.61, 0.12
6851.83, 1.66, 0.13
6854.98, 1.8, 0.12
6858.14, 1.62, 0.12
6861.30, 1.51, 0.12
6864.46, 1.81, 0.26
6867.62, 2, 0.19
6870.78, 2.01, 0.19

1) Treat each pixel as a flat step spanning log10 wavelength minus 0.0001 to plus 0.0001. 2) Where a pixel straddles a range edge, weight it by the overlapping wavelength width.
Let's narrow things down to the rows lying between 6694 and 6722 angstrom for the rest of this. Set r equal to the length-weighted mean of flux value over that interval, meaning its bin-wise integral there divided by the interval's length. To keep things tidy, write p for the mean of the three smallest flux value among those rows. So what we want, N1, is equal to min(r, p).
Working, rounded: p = 1.40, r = 1.60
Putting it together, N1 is 1.4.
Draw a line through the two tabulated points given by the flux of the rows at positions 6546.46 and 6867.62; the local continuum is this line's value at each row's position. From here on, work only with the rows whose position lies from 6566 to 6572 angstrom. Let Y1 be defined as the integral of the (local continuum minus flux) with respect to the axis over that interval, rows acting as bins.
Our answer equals -0.8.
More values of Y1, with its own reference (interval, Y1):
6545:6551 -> 0.0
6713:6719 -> 2.4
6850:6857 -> 1.8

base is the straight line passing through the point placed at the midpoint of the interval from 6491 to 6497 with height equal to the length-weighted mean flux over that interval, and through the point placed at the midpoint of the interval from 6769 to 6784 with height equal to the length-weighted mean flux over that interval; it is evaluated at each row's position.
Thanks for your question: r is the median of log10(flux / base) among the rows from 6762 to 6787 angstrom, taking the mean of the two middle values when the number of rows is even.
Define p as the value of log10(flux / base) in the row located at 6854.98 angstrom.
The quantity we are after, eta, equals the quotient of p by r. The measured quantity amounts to -5.1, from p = -0.03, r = 0.005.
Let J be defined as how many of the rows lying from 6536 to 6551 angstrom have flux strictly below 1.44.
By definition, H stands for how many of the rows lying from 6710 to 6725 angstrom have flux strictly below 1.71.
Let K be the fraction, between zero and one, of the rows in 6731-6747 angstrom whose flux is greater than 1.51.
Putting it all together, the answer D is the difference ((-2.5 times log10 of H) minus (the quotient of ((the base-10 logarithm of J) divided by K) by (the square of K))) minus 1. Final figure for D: -3.2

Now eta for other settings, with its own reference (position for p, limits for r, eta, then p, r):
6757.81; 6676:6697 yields -2.8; -0.02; 0.009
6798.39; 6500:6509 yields 0.0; 0.00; 0.158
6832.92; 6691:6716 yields -2.2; -0.07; 0.033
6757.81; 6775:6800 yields -0.7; -0.02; 0.037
